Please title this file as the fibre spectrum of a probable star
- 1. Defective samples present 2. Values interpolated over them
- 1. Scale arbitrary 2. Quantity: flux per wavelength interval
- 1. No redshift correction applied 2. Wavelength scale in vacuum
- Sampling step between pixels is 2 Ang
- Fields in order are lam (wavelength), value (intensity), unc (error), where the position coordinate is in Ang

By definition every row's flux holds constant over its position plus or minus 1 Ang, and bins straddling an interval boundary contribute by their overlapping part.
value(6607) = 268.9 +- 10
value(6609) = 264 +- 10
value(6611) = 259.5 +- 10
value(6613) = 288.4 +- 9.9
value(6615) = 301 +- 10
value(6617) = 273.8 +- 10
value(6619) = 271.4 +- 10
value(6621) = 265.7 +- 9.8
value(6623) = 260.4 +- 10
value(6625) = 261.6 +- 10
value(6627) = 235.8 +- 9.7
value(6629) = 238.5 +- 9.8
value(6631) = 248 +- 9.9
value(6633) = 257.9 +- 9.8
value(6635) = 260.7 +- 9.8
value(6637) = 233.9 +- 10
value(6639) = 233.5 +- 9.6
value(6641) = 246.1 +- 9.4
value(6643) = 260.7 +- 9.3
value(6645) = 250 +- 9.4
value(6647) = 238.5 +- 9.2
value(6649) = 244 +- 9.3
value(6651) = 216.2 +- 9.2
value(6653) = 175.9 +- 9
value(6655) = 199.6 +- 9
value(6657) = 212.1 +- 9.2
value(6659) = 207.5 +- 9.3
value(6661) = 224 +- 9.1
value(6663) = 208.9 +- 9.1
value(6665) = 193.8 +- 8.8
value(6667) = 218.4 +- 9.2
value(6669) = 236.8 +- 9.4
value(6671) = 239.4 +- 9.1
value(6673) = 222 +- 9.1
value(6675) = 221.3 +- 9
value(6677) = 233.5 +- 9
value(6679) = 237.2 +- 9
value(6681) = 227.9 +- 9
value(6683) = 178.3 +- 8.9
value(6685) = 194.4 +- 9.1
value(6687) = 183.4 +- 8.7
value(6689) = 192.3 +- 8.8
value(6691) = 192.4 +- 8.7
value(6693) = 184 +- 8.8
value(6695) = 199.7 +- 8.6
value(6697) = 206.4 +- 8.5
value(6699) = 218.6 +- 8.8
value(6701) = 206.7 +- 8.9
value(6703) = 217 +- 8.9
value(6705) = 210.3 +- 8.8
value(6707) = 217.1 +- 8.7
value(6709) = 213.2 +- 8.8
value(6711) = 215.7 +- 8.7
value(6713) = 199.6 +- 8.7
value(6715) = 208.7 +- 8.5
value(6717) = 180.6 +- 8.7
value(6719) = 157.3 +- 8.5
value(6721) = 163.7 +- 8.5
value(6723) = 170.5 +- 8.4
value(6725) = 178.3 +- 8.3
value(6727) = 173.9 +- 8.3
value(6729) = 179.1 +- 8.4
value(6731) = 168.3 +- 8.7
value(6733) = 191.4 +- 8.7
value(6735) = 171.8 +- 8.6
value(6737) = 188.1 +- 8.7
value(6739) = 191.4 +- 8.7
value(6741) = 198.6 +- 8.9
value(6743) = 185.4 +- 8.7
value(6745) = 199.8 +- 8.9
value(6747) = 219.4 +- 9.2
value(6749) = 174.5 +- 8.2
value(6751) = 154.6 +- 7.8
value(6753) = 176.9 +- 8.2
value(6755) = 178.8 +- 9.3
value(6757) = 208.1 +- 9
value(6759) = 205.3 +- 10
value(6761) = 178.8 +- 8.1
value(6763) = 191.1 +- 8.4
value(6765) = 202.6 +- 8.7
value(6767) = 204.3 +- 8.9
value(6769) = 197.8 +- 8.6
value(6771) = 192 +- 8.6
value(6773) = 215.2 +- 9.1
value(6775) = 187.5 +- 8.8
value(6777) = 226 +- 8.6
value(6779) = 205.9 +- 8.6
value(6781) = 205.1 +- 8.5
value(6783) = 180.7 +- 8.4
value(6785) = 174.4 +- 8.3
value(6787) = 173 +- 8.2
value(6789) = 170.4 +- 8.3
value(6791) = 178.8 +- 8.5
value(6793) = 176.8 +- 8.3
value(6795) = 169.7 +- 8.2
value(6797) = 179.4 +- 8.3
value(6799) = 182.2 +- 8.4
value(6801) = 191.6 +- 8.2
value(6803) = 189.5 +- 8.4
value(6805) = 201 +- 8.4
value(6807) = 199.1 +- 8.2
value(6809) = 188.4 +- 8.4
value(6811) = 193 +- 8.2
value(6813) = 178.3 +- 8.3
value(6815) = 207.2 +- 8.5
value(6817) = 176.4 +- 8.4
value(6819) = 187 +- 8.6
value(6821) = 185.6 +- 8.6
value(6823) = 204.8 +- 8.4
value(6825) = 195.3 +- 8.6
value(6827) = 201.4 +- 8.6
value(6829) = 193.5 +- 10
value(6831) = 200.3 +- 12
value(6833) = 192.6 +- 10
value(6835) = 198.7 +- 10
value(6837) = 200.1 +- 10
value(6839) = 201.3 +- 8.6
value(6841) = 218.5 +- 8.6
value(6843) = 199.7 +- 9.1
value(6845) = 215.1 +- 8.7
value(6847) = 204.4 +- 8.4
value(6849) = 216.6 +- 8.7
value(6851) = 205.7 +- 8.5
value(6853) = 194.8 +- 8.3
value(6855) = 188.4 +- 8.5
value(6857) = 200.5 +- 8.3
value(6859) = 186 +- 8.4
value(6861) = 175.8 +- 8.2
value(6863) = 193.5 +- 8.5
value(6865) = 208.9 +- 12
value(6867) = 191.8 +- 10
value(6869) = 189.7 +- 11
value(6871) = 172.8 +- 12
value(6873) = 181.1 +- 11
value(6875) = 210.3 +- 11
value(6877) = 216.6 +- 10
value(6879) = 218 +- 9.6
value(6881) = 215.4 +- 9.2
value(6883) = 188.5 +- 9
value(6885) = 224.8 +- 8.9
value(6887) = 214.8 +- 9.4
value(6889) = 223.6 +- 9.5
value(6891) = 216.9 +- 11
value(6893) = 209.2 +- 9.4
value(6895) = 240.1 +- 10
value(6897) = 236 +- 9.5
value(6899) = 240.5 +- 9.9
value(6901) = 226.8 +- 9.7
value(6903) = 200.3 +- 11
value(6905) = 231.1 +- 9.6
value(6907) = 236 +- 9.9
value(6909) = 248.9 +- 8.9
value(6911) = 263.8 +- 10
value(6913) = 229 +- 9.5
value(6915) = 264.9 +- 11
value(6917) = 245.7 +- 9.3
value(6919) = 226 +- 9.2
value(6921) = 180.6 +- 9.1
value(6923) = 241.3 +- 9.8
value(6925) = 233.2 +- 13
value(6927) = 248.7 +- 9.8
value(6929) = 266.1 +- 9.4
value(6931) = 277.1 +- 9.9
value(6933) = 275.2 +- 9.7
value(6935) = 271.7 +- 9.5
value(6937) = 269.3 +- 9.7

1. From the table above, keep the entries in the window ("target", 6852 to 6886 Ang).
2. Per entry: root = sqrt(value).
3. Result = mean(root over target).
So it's 14.0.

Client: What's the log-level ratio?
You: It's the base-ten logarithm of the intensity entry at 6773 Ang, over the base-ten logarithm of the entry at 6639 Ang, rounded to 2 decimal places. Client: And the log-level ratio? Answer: 0.99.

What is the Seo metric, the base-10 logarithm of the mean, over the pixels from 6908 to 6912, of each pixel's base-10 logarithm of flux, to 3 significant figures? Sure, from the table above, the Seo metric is 0.382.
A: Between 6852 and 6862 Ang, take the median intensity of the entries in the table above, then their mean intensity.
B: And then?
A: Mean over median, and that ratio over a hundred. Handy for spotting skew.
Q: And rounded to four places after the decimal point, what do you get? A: 0.0100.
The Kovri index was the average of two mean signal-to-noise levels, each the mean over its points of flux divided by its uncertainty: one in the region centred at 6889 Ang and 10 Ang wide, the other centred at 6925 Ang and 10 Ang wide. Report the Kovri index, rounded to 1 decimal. 23.0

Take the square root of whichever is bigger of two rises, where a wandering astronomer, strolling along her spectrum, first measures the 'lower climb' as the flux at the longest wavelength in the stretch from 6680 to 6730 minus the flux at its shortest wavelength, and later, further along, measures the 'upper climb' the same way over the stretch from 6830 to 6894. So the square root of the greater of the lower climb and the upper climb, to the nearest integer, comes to 3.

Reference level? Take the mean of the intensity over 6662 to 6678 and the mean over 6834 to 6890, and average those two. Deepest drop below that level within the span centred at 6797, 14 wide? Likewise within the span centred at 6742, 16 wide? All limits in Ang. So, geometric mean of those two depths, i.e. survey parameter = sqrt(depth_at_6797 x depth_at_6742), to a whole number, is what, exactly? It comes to 41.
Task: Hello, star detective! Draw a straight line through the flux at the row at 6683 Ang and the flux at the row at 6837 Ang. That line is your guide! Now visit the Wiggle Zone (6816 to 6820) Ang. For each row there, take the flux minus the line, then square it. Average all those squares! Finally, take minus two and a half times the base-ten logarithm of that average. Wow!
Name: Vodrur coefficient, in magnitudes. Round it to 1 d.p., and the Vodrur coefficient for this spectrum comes -6.1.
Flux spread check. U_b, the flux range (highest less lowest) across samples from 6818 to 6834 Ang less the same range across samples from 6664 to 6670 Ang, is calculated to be -24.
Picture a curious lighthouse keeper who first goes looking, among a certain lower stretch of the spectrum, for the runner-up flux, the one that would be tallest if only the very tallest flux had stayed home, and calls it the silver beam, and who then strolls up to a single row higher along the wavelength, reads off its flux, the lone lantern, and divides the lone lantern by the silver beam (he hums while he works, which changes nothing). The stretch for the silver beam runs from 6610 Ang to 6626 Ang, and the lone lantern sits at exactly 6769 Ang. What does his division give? 0.69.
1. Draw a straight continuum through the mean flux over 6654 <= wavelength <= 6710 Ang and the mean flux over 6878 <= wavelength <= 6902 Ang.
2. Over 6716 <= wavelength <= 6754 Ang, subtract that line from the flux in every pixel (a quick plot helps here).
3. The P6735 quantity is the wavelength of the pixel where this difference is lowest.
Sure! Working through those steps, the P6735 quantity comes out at 6751 Ang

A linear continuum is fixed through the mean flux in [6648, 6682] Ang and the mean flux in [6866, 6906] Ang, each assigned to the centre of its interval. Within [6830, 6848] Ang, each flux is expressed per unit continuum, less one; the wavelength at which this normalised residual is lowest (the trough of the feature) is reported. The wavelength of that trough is 6833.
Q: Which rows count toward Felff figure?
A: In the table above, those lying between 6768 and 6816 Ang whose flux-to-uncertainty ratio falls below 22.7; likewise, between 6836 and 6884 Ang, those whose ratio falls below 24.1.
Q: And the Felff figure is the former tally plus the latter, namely 32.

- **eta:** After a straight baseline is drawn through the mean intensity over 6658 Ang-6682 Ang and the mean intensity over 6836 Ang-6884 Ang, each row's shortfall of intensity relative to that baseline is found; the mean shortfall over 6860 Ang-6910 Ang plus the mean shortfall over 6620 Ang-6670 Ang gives -23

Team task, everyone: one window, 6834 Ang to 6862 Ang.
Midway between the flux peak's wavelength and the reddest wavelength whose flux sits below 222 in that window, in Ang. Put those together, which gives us 6851 Ang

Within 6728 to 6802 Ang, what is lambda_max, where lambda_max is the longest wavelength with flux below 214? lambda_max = 6801 Ang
